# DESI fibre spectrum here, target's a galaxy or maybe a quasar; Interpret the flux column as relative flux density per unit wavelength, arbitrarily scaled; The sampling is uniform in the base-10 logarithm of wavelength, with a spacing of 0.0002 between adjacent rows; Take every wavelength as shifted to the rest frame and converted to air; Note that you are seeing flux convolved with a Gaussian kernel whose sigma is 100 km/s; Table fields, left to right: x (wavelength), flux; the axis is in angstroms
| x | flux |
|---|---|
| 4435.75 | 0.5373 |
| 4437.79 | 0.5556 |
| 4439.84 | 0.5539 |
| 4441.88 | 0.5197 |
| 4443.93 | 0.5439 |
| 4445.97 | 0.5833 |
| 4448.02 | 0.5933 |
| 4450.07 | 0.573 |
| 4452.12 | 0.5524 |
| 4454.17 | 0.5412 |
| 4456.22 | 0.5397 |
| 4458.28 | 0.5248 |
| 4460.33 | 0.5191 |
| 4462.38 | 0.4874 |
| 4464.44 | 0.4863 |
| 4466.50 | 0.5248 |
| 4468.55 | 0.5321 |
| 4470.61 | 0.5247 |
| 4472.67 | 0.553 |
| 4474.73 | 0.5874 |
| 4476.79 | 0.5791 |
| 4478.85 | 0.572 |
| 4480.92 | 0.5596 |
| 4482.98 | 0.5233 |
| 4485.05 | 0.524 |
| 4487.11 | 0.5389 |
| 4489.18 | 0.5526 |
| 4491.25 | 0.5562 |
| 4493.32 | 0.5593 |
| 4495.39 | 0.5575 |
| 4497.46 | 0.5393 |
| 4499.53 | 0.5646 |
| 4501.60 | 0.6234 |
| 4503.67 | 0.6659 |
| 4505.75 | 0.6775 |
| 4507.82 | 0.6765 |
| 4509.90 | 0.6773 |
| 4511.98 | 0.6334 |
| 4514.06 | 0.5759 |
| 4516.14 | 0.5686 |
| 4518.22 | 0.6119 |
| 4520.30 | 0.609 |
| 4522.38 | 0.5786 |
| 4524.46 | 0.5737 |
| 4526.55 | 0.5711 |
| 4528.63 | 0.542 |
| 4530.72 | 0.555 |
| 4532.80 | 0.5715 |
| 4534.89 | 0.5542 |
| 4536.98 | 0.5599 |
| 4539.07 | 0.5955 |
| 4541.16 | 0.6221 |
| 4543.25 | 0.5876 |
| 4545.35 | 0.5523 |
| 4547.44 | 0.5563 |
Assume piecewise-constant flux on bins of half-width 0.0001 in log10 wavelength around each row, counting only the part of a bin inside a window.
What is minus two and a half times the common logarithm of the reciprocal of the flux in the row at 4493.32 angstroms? -0.631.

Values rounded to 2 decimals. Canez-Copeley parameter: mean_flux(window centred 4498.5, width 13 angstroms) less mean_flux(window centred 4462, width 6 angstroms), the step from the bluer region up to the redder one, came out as 0.09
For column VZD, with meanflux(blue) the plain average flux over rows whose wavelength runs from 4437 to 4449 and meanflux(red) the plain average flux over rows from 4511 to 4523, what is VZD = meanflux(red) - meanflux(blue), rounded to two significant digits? 0.038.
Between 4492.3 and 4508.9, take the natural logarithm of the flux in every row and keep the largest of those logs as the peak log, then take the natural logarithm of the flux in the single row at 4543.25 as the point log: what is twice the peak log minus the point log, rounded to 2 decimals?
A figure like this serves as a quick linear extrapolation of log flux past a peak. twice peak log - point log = -0.25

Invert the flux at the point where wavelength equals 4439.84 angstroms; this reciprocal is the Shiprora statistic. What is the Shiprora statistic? 1.81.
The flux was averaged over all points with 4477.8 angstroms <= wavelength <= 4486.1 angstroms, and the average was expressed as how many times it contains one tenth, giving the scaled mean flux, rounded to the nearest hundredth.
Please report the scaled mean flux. 5.45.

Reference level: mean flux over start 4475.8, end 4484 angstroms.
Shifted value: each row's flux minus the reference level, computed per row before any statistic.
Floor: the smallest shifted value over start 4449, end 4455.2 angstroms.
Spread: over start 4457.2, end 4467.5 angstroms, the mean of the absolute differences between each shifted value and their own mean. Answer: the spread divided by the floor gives -1.0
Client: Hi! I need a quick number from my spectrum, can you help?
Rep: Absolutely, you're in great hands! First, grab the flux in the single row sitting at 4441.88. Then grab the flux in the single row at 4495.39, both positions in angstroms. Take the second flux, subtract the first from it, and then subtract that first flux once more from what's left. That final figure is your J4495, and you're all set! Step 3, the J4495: -0.482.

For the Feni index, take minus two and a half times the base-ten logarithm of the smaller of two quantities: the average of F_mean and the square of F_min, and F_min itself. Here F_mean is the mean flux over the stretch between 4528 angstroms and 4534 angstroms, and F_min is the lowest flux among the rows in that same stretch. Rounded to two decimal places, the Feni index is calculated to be 0.93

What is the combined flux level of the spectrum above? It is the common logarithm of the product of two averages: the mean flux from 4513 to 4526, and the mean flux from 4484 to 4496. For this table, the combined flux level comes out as -0.49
